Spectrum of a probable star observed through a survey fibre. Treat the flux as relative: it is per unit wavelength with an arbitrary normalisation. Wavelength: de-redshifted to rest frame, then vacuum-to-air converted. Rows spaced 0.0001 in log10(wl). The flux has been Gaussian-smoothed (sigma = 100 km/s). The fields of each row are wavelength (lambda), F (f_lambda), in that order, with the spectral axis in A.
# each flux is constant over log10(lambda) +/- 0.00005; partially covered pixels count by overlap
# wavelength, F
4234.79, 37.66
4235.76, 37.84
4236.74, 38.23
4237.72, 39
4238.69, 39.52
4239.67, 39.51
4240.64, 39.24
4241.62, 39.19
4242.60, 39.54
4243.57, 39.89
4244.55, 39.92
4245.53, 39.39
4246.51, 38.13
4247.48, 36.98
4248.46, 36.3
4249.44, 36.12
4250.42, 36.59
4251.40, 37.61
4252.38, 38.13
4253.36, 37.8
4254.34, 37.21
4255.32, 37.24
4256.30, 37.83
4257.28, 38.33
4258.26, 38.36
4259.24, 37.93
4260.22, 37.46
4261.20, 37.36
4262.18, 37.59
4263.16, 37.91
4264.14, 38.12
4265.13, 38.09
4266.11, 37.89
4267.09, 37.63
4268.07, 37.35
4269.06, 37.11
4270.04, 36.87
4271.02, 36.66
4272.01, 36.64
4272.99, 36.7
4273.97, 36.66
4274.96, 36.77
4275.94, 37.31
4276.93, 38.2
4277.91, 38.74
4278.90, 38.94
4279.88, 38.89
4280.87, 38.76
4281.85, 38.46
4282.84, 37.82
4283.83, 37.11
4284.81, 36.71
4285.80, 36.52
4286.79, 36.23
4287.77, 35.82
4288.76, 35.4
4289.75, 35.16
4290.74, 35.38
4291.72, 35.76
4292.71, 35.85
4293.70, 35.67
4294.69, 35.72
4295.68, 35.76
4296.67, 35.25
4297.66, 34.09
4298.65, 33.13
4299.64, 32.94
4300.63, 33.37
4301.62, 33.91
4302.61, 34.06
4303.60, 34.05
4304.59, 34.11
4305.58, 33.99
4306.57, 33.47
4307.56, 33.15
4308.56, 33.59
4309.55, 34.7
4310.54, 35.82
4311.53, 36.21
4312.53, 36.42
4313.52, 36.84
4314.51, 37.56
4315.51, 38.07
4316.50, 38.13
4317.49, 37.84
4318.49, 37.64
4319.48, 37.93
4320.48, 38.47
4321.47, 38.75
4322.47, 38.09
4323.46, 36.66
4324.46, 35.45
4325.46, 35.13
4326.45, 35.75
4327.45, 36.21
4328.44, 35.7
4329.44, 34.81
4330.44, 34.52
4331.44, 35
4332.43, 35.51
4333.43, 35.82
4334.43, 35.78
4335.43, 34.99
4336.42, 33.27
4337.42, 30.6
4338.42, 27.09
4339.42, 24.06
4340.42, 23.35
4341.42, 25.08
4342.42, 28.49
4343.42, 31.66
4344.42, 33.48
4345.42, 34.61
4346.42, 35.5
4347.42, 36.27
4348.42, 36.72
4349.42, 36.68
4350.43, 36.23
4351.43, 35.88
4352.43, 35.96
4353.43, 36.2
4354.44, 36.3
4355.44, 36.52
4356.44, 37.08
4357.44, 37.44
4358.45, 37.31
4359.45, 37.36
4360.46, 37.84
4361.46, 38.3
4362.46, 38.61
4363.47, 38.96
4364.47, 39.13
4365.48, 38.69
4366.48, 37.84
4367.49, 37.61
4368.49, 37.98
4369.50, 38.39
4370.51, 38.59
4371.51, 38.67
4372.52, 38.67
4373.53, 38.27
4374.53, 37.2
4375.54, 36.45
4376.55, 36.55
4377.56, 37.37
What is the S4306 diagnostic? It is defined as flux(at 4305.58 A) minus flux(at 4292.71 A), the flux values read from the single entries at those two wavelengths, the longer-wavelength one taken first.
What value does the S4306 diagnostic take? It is -1.9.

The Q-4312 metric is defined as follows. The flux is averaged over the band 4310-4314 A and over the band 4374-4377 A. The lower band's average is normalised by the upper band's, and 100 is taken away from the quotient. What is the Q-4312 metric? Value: -99.0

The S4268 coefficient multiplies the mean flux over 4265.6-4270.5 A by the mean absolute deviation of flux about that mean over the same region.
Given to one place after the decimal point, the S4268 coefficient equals 11.7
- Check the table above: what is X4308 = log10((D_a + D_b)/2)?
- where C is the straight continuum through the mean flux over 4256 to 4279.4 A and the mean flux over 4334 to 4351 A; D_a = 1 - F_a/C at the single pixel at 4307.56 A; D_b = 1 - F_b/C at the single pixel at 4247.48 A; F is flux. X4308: -1.3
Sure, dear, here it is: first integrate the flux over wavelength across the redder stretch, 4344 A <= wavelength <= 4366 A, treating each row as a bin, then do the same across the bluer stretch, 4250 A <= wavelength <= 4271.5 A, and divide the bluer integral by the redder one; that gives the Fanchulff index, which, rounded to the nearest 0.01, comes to 1.00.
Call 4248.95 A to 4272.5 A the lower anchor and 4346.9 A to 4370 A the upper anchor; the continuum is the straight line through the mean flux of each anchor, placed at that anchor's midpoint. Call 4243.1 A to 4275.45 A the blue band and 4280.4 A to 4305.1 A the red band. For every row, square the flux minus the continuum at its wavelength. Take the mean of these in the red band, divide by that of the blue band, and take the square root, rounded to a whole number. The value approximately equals 3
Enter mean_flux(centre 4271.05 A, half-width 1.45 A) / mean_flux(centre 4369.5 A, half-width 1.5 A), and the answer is 0.96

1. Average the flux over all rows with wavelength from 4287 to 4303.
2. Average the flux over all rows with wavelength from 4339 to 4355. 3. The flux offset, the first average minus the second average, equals 1.9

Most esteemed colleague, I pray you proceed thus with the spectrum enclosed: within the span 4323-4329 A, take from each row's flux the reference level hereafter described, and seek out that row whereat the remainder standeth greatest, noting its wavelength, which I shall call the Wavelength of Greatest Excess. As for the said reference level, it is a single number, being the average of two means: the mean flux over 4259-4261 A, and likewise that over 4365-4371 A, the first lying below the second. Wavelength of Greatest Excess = 4323.46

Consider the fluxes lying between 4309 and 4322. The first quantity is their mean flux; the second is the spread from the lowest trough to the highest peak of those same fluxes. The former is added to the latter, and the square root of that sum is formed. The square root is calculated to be 6.43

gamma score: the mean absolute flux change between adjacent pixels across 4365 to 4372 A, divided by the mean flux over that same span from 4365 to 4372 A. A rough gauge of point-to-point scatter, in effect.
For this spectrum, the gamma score 0.0093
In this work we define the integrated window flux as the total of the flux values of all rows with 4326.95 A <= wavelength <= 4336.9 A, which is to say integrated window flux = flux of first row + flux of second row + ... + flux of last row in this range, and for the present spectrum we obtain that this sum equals 352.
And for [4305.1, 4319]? 503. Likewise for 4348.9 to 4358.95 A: 366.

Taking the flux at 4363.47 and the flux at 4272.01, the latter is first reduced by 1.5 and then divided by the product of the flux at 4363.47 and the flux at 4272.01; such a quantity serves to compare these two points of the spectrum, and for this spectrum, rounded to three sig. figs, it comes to 0.0246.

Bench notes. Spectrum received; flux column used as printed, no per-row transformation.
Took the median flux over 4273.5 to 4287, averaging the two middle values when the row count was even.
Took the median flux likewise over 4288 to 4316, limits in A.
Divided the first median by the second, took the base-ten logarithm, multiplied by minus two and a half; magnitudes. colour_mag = -0.07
